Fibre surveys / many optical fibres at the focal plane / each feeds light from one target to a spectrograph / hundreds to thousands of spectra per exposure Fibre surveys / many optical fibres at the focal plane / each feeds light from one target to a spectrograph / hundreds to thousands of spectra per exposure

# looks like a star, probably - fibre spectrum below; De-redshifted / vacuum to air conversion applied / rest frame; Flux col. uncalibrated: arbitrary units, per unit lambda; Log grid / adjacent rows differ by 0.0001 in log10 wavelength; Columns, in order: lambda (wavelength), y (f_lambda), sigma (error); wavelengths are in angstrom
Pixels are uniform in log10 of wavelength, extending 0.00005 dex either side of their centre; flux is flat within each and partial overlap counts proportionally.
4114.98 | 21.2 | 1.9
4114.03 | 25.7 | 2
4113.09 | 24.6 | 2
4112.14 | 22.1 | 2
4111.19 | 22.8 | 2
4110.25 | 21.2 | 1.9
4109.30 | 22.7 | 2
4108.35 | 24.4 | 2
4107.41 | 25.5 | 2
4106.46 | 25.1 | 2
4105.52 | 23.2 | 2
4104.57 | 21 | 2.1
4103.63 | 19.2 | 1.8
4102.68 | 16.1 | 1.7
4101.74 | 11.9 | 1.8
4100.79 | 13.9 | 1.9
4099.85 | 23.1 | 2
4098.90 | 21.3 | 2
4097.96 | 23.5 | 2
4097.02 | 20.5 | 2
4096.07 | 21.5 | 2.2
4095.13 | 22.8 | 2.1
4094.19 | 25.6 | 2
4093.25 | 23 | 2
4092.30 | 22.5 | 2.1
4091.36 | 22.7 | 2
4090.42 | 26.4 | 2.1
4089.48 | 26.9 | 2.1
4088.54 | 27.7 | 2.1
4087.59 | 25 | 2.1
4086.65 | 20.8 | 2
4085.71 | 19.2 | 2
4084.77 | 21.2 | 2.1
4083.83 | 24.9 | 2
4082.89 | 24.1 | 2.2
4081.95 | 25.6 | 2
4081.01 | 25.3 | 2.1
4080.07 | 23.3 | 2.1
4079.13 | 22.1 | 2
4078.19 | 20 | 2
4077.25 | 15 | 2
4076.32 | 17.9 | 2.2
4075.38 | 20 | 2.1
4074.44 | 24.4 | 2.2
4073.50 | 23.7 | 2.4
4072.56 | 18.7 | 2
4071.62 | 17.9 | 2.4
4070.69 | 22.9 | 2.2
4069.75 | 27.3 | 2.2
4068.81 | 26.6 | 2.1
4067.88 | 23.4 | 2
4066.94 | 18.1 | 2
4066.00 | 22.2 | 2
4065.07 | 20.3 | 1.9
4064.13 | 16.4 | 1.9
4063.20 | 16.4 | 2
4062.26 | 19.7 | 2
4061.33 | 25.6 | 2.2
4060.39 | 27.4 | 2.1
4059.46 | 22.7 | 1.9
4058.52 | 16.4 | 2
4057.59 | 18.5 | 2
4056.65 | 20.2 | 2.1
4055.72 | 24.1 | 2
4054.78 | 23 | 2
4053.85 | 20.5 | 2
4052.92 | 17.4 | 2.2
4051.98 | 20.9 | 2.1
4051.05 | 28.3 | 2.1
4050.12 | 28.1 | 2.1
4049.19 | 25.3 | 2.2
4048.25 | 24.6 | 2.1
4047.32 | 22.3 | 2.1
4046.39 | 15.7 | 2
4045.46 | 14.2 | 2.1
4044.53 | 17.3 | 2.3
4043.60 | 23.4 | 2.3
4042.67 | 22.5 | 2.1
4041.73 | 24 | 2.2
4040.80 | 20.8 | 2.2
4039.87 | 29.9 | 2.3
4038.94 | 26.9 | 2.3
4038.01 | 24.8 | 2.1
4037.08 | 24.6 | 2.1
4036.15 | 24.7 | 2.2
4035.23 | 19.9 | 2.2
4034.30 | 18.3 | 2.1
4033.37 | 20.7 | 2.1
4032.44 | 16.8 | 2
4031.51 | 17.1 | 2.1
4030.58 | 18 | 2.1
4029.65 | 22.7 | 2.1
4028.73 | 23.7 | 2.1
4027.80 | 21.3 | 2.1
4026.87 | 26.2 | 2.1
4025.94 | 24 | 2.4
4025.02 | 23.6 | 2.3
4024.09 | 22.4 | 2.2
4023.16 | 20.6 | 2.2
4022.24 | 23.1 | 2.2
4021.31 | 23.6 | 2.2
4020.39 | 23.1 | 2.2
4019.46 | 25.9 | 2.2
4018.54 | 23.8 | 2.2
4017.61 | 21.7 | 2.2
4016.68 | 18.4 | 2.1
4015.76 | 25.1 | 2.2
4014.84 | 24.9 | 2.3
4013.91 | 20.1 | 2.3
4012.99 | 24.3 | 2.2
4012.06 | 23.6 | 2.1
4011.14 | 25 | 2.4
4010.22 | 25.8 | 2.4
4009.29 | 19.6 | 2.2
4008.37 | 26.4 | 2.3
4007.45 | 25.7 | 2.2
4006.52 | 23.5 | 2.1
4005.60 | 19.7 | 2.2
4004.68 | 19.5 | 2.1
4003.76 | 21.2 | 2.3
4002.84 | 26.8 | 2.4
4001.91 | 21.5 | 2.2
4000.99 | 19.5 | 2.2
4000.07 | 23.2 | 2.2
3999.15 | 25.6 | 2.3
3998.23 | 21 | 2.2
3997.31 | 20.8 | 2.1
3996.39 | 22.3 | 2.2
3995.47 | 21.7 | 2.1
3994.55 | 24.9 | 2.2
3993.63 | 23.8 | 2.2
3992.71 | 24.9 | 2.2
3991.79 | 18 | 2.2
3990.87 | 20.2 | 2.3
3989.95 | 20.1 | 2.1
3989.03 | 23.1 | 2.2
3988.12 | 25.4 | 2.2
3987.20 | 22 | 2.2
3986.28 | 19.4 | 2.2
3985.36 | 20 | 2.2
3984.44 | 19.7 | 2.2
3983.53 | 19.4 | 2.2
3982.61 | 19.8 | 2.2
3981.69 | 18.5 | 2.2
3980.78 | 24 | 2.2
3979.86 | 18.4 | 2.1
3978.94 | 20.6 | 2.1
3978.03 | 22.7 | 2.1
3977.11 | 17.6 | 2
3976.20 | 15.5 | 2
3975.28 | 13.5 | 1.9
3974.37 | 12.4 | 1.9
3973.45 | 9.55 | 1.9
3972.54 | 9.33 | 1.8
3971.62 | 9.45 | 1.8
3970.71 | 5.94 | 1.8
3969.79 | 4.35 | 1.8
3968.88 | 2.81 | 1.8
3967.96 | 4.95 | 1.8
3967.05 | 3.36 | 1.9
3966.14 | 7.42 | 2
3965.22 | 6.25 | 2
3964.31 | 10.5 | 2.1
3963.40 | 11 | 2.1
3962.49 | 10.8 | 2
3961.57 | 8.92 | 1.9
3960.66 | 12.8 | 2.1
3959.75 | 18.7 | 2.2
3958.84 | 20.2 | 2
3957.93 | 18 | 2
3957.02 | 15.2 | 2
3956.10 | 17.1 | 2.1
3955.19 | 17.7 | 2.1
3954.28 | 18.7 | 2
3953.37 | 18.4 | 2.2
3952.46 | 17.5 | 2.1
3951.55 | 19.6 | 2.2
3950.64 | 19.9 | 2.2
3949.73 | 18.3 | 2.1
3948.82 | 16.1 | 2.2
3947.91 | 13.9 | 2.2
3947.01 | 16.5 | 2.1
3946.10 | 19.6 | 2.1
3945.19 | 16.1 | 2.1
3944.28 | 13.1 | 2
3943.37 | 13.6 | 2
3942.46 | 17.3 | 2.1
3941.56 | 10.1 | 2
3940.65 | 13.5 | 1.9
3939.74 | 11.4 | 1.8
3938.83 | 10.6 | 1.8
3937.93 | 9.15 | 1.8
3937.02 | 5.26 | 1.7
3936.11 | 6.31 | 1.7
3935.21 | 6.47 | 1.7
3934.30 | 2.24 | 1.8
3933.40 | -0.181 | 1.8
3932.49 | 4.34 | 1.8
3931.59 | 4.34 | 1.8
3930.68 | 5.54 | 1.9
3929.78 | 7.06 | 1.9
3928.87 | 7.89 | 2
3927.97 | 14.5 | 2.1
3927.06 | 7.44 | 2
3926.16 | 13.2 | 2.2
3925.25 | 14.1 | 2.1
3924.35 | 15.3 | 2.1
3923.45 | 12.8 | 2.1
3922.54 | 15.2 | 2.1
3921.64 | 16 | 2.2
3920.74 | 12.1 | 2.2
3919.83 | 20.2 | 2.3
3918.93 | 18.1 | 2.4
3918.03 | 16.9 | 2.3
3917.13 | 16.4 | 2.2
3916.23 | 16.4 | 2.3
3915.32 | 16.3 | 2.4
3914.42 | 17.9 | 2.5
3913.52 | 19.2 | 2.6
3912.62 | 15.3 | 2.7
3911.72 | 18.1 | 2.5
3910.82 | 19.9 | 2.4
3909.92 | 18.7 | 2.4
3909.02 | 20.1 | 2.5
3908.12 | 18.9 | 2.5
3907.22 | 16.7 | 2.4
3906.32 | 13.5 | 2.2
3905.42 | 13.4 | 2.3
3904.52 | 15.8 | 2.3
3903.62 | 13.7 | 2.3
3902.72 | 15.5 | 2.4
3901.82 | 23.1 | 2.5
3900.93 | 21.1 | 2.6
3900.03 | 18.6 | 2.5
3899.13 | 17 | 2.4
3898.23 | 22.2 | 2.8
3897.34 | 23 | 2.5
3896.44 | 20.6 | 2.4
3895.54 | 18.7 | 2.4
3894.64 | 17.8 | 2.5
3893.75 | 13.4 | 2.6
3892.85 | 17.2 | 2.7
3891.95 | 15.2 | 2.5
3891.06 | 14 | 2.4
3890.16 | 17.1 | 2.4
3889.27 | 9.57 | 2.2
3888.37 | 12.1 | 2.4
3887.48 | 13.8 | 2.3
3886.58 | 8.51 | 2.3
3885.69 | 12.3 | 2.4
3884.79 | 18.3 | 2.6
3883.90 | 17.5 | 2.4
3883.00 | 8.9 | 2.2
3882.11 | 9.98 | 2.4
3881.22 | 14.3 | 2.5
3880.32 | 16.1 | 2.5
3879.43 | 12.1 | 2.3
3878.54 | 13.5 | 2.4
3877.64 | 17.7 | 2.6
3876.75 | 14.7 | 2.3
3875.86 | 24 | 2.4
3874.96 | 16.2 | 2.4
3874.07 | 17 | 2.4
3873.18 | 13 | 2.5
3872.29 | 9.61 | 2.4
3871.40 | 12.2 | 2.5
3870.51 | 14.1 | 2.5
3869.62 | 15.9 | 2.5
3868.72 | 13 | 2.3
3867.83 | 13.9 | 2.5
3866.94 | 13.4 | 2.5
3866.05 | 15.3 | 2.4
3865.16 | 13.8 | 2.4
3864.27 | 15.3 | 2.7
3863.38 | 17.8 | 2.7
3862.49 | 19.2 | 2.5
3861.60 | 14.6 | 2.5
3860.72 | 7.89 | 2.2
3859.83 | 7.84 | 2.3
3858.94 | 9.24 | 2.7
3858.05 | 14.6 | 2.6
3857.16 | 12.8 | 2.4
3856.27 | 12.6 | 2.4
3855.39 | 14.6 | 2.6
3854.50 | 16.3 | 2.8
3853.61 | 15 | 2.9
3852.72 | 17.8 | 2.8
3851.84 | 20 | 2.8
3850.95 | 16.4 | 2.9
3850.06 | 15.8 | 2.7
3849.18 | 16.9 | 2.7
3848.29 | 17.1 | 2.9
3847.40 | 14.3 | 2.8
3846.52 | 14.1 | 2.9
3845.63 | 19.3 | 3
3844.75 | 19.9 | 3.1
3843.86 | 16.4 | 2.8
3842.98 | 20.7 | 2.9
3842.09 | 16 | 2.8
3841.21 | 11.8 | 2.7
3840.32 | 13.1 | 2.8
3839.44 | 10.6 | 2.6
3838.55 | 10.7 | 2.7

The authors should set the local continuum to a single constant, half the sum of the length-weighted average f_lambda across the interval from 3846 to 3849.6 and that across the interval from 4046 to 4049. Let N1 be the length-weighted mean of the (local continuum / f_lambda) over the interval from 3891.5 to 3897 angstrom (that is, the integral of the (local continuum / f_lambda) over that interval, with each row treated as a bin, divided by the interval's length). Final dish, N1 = 1.09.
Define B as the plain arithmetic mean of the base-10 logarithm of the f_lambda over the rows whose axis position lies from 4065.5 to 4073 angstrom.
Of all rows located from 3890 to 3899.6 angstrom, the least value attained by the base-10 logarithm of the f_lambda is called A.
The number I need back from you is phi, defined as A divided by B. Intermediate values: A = 1.13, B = 1.34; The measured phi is 0.84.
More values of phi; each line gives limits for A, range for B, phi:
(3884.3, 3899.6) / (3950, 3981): 0.86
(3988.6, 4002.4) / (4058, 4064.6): 0.96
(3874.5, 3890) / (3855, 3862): 0.88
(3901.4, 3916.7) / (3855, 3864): 1.03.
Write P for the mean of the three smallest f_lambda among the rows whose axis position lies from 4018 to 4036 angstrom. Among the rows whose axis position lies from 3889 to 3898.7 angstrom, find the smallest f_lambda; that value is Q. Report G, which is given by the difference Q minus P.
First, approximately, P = 17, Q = 9.57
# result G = -7.7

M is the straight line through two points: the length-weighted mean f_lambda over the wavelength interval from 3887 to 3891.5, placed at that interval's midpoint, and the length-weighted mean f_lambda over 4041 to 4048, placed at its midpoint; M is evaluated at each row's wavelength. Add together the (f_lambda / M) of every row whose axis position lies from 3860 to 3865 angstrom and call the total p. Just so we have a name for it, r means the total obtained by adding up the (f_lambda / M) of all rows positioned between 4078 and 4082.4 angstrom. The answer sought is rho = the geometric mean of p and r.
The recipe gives 5.76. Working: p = 6.2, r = 5.4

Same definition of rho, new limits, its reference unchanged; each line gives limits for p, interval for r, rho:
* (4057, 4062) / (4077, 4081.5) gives 5.10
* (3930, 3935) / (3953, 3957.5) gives 2.41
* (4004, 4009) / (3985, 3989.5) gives 6.24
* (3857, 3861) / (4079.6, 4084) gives 4.99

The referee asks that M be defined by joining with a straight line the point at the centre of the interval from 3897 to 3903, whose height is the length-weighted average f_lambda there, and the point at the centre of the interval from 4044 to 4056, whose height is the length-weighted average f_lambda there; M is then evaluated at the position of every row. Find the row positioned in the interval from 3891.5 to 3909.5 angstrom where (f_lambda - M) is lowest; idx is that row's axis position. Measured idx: 3905.42 angstrom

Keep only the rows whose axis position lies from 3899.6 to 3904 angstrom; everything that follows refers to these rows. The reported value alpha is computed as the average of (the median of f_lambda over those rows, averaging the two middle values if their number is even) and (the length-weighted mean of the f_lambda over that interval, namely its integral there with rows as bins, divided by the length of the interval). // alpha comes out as 18.5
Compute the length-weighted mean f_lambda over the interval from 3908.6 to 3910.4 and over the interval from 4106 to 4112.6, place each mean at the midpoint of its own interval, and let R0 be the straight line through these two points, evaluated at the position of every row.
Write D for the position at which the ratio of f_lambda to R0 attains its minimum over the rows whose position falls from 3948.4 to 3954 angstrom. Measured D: 3948.82 angstrom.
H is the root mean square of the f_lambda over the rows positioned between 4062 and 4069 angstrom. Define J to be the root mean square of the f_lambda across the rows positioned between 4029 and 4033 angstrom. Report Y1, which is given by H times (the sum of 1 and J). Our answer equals 409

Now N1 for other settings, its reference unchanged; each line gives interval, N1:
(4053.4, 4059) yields 0.92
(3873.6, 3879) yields 1.12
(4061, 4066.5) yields 0.95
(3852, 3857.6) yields 1.25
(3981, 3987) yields 0.94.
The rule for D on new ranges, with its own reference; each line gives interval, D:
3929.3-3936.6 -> 3933.40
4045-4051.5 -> 4045.46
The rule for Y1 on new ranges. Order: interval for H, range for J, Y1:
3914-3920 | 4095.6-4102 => 365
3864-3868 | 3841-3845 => 262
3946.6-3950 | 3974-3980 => 302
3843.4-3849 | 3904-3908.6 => 285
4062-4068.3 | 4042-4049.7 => 433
